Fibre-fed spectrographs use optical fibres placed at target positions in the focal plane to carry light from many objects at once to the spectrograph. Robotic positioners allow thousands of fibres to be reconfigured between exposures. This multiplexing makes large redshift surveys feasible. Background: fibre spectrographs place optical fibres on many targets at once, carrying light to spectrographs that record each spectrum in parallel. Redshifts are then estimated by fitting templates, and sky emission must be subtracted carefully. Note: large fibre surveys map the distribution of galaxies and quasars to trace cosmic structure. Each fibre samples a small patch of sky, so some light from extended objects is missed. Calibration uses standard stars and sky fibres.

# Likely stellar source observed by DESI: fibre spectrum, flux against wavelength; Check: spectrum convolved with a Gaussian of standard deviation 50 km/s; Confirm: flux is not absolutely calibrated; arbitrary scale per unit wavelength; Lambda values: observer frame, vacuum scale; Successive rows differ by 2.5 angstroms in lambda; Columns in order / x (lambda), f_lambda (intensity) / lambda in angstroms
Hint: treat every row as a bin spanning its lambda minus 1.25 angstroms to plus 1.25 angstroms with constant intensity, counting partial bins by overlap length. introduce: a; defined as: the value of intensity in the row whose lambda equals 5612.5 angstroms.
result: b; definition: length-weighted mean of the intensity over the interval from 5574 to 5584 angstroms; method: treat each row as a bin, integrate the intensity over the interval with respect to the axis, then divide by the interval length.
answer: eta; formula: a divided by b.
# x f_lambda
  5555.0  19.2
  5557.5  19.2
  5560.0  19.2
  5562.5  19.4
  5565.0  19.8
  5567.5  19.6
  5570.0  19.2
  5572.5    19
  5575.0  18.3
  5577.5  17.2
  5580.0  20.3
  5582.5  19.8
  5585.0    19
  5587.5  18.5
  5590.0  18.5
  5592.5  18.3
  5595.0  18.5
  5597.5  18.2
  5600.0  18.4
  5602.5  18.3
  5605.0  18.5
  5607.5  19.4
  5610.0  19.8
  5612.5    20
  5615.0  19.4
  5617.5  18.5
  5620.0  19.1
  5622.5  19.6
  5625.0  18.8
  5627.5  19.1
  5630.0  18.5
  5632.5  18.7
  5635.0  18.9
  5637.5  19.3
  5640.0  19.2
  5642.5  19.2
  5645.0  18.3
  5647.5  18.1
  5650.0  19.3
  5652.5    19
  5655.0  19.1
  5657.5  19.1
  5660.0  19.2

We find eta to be 1.06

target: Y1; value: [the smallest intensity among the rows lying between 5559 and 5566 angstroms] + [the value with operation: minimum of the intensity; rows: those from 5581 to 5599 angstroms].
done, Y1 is 37.4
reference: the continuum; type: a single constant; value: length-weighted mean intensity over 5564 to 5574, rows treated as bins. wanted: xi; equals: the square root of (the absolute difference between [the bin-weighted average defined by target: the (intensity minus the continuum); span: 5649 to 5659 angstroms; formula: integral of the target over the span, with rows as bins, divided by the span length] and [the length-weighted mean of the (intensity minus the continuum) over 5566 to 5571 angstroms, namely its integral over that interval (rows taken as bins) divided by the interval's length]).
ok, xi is 0.555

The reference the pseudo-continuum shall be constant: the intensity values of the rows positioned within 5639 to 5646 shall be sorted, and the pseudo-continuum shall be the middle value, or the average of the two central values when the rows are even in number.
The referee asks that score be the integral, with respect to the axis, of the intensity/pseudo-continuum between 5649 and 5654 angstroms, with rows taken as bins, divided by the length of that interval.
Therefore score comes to 1.00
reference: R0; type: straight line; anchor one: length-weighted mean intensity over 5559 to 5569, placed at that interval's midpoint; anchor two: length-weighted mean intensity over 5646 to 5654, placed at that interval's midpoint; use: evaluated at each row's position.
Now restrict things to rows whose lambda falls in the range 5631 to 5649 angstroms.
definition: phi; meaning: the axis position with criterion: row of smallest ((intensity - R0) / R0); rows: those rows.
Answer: 5647.5 angstroms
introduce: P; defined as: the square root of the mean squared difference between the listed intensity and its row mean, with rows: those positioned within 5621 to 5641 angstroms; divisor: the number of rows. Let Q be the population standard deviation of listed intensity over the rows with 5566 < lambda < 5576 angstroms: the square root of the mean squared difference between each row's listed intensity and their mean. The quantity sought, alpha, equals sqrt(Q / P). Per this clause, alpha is 1.19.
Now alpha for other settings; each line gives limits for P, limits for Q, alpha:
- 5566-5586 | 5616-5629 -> 0.64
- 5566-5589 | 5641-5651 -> 0.78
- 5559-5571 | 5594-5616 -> 1.68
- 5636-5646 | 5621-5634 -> 0.97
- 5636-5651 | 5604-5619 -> 1.08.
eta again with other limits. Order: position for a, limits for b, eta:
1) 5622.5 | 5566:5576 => 1.03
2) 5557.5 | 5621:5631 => 1.01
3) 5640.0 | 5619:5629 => 1.00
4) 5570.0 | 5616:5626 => 1.01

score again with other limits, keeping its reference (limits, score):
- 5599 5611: 0.98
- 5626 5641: 0.99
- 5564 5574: 1.01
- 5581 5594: 0.98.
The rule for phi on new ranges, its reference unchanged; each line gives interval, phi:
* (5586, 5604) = 5597.5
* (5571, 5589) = 5577.5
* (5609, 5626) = 5617.5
